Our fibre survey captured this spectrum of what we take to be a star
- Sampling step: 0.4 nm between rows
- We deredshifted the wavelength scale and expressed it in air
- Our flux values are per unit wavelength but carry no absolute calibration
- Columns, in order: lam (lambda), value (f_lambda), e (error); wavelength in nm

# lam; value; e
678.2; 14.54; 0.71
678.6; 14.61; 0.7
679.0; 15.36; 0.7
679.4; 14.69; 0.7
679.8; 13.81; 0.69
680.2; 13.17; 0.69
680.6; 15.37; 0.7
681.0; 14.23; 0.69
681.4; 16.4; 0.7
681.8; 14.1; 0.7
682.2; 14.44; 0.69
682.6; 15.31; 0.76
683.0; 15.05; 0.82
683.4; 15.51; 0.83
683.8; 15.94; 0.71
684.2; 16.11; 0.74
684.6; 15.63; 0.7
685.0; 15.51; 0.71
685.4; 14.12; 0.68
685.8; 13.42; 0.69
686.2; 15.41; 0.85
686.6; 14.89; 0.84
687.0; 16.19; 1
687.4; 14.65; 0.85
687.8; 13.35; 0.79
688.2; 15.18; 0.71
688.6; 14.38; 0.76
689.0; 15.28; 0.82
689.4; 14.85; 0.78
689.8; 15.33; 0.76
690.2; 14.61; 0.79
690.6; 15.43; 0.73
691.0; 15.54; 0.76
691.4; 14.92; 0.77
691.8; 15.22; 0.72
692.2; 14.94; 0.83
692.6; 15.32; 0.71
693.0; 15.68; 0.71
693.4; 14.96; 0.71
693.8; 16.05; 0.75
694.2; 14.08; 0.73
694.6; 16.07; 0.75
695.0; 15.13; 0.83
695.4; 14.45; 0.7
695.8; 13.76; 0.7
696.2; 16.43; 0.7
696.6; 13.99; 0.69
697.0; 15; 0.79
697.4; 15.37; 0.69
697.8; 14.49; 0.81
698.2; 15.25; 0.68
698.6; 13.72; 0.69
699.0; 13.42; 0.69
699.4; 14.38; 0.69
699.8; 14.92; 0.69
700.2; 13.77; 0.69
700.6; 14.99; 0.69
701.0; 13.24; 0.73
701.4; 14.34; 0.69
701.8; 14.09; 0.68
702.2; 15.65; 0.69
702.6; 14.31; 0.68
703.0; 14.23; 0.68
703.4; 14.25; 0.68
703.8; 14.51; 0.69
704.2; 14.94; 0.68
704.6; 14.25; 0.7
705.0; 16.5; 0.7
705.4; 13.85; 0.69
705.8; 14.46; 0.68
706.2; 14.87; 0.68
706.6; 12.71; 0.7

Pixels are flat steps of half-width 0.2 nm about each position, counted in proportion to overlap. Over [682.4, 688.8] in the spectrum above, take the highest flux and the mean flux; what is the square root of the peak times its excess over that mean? 4.31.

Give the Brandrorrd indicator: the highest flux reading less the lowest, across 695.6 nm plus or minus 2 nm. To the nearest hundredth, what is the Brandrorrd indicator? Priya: 2.67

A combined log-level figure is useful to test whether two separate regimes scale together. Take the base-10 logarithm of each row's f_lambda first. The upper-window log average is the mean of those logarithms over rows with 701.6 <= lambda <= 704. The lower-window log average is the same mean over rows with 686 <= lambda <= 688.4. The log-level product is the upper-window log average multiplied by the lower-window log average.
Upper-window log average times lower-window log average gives 1.36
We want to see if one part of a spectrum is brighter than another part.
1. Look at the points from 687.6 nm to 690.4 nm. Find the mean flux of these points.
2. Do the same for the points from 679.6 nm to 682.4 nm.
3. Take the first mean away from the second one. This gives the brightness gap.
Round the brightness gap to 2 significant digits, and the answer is -0.21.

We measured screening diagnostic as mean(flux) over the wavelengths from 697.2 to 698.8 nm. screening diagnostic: 14.7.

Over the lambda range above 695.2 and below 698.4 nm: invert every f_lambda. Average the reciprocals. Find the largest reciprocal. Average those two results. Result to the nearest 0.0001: 0.0701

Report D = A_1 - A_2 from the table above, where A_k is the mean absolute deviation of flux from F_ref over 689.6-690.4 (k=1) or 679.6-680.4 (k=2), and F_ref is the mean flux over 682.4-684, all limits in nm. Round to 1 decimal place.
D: -1.5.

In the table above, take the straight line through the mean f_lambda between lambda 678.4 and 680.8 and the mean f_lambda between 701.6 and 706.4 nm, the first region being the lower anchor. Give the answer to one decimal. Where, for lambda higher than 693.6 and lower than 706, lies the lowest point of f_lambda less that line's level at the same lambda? 701.0 nm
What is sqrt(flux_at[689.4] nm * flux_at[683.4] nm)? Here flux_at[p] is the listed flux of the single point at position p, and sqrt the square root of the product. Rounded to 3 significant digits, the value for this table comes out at 15.2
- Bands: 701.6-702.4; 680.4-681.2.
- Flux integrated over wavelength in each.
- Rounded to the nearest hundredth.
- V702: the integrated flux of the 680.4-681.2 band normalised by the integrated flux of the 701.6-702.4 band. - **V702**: 1.00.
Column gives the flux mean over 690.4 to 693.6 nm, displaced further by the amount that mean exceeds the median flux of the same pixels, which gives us 15.2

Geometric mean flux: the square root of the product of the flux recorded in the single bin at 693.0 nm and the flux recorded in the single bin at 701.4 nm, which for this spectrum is 15.0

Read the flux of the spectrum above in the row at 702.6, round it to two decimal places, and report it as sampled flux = 14.31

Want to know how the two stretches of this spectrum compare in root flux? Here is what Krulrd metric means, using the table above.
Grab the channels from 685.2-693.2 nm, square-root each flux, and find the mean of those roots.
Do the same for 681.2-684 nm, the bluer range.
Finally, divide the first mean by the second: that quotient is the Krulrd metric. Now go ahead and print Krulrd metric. 0.990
